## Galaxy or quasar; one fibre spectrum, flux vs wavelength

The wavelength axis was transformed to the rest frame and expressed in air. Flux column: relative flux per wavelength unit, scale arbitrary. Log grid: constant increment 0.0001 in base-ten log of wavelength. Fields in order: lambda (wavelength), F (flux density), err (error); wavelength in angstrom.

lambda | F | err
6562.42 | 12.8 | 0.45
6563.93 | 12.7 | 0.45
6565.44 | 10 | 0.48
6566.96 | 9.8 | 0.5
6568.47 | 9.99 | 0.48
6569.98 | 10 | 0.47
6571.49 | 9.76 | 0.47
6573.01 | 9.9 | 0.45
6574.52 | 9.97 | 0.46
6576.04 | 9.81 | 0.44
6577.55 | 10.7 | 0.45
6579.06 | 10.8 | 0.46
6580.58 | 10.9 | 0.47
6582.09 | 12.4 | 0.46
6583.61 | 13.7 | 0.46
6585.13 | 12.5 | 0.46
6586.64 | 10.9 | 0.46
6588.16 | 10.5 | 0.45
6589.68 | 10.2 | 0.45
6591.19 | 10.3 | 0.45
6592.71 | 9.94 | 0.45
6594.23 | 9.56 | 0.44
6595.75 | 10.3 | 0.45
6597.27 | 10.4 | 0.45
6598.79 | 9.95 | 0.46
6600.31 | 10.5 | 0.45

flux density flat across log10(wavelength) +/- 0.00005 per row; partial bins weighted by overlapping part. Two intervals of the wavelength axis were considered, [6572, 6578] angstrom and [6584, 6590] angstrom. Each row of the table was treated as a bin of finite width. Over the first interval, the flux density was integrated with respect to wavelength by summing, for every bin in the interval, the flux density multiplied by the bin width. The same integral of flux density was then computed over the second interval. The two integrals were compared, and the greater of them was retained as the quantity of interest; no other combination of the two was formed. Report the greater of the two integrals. 67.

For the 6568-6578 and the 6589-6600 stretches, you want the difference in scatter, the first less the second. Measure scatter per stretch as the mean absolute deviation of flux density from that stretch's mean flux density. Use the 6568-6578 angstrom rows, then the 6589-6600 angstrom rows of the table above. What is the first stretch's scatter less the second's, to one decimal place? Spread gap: 0.0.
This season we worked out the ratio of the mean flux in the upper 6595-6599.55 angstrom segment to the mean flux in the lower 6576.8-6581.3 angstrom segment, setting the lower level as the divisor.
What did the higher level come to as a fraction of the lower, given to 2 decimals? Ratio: 0.95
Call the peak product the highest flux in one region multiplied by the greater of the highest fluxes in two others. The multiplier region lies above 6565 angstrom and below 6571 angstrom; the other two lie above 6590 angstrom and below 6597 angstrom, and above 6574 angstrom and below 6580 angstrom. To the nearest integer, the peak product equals 108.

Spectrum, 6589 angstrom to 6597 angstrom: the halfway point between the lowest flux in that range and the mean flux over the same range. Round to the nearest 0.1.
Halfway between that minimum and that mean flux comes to 9.8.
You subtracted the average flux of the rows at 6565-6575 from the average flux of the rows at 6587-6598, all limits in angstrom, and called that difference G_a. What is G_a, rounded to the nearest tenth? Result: 0.3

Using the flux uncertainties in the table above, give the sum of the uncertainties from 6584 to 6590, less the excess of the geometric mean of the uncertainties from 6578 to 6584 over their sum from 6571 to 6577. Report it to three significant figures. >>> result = 3.18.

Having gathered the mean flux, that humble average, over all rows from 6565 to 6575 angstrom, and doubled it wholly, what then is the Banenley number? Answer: 19.8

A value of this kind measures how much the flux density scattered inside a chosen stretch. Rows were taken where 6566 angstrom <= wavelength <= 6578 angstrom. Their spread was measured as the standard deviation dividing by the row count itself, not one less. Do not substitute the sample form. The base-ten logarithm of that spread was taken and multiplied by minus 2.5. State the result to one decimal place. 1.4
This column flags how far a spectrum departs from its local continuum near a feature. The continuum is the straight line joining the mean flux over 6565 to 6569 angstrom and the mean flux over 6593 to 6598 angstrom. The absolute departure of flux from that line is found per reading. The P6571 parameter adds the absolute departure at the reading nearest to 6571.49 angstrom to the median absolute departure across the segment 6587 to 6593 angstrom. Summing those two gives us 0.4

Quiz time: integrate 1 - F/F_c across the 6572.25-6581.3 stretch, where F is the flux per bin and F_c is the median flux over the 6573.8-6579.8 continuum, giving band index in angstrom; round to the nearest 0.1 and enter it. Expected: 0.0 angstrom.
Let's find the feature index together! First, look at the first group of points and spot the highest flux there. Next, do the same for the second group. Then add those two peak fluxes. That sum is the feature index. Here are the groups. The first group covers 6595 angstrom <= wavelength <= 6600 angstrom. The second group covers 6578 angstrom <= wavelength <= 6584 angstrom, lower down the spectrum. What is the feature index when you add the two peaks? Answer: 24.1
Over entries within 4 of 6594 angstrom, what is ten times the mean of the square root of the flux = 31.8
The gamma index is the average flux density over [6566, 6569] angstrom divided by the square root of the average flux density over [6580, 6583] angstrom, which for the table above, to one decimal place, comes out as 2.9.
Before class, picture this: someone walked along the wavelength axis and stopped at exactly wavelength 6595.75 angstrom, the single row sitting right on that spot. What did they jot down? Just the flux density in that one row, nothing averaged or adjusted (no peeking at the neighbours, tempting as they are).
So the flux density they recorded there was 10.3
